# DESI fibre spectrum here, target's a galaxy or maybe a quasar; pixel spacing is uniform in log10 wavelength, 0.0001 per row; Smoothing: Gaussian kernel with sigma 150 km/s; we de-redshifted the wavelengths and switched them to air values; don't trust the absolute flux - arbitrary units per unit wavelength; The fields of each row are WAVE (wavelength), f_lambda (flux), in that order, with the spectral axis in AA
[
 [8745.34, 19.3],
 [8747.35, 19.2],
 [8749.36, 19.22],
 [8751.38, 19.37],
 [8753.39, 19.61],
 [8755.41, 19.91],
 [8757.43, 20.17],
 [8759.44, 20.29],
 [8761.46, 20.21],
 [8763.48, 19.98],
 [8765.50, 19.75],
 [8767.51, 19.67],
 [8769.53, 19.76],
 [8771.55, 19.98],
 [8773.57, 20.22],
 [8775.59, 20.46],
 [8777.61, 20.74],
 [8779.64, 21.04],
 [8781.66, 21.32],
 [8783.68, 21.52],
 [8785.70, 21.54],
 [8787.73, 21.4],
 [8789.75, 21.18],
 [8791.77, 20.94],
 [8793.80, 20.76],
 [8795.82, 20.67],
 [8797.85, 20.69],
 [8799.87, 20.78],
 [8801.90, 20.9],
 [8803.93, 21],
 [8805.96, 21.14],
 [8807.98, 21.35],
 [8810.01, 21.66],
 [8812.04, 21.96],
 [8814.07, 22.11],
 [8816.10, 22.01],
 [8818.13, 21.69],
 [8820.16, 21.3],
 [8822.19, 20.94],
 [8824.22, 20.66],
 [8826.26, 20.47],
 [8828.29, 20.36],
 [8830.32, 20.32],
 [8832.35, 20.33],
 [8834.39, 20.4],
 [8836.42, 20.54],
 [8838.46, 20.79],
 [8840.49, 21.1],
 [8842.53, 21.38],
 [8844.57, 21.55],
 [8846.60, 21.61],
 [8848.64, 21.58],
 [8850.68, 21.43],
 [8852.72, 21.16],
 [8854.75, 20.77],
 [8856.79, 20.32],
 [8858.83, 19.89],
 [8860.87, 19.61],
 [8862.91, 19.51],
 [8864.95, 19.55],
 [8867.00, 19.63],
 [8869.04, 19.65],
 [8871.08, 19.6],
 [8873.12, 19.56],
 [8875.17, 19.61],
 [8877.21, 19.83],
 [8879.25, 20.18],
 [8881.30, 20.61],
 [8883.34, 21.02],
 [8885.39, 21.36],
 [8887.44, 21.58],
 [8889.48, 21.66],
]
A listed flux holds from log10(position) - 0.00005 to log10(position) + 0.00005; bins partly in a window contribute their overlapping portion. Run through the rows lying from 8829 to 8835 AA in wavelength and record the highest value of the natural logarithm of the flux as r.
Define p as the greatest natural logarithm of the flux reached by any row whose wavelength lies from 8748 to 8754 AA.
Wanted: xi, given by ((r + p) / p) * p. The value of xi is 5.99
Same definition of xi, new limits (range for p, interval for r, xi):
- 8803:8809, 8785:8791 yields 6.13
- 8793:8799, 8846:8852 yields 6.11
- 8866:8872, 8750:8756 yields 5.97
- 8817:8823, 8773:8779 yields 6.11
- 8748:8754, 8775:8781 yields 6.02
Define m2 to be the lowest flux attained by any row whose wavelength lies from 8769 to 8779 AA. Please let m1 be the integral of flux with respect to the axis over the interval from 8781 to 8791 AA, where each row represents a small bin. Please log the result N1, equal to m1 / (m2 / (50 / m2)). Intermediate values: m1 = 214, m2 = 19.76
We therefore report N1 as 27.4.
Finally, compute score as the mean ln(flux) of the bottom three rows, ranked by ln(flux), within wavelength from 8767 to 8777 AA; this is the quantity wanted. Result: 2.99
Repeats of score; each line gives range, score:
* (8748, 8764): 2.97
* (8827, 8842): 3.01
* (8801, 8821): 3.05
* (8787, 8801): 3.03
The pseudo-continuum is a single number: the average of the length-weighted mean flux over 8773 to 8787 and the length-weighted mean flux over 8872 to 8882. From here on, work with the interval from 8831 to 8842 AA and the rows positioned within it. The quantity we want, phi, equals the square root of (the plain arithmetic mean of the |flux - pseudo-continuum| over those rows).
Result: 0.5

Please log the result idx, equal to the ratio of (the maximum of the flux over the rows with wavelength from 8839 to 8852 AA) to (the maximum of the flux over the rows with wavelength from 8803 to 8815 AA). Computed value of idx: 0.98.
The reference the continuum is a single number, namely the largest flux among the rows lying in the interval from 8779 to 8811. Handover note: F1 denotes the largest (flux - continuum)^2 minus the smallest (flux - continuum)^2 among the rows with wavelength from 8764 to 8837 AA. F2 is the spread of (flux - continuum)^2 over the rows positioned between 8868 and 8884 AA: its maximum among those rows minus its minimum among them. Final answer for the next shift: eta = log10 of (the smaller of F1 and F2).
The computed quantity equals 0.6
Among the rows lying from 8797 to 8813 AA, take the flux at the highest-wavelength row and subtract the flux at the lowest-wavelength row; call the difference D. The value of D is 1.3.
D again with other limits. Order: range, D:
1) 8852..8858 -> -0.8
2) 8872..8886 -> 1.8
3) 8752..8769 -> 0.1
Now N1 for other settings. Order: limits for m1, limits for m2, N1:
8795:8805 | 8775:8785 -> 24.8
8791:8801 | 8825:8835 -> 25.1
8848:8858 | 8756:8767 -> 26.9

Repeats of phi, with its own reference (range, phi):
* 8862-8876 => 0.9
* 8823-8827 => 0.3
